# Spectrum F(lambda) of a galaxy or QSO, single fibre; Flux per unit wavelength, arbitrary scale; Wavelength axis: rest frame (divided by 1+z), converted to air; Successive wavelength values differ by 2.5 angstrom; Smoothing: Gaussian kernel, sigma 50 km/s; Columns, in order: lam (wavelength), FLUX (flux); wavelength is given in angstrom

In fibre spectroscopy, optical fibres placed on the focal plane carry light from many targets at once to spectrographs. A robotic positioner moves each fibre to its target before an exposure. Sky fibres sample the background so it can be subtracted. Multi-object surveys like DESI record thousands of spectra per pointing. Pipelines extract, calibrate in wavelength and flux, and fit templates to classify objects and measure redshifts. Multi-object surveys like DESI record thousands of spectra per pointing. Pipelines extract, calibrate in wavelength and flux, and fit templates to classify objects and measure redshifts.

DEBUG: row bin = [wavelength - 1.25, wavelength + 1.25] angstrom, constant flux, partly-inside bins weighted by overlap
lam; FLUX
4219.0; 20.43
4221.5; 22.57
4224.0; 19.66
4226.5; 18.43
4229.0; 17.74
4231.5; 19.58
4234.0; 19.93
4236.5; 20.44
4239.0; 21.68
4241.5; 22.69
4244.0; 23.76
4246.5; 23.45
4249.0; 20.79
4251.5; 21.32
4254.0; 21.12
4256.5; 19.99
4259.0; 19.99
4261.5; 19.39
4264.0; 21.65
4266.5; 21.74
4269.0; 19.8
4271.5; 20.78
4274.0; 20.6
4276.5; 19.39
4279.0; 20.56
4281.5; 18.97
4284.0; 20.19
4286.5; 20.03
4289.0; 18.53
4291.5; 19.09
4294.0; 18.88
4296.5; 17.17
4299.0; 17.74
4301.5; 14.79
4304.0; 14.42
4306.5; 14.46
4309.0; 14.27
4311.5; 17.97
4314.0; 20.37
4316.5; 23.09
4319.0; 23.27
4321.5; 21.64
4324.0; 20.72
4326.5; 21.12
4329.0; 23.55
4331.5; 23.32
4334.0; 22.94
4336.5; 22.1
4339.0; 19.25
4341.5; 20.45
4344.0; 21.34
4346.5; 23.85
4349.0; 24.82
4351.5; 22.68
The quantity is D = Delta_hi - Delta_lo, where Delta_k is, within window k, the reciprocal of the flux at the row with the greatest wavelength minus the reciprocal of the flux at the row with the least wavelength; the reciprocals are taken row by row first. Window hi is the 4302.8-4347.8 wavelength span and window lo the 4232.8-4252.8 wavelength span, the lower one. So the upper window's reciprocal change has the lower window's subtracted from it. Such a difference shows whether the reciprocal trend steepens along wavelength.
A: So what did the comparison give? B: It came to -0.024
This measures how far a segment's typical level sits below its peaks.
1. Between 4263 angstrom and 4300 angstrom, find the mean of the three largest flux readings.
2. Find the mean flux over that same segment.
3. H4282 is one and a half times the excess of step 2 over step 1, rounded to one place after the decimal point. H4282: -2.6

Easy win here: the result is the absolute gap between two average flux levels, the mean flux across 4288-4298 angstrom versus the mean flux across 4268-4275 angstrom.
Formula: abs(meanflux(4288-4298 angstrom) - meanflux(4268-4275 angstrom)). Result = 2.0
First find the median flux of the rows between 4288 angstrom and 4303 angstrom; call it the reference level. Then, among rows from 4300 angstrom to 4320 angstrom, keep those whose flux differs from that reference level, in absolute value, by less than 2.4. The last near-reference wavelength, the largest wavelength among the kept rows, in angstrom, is 4314.0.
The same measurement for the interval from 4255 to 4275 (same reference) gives 4269.0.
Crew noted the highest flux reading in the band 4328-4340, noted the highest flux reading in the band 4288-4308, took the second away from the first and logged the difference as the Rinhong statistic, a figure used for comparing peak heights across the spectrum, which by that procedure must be 4.5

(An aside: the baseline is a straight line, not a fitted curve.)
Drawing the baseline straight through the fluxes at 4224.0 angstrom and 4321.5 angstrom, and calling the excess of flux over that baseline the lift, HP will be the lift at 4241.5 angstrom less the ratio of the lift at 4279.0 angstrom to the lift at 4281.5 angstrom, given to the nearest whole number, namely 3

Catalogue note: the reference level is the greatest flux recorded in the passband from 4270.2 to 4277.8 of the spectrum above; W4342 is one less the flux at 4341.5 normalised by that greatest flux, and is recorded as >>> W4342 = 0.016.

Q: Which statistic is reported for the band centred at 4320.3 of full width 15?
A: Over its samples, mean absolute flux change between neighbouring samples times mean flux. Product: 25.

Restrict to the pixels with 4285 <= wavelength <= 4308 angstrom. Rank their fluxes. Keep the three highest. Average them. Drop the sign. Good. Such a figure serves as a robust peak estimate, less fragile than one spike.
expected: 19.3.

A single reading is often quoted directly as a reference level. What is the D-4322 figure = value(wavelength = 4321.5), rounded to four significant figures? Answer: 21.64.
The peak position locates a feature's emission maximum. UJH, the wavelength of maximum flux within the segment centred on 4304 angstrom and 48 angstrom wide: 4319.0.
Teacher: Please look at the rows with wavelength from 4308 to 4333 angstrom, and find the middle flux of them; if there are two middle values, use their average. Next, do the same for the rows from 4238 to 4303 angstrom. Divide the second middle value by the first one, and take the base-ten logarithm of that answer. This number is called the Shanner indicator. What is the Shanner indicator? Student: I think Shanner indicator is -0.027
